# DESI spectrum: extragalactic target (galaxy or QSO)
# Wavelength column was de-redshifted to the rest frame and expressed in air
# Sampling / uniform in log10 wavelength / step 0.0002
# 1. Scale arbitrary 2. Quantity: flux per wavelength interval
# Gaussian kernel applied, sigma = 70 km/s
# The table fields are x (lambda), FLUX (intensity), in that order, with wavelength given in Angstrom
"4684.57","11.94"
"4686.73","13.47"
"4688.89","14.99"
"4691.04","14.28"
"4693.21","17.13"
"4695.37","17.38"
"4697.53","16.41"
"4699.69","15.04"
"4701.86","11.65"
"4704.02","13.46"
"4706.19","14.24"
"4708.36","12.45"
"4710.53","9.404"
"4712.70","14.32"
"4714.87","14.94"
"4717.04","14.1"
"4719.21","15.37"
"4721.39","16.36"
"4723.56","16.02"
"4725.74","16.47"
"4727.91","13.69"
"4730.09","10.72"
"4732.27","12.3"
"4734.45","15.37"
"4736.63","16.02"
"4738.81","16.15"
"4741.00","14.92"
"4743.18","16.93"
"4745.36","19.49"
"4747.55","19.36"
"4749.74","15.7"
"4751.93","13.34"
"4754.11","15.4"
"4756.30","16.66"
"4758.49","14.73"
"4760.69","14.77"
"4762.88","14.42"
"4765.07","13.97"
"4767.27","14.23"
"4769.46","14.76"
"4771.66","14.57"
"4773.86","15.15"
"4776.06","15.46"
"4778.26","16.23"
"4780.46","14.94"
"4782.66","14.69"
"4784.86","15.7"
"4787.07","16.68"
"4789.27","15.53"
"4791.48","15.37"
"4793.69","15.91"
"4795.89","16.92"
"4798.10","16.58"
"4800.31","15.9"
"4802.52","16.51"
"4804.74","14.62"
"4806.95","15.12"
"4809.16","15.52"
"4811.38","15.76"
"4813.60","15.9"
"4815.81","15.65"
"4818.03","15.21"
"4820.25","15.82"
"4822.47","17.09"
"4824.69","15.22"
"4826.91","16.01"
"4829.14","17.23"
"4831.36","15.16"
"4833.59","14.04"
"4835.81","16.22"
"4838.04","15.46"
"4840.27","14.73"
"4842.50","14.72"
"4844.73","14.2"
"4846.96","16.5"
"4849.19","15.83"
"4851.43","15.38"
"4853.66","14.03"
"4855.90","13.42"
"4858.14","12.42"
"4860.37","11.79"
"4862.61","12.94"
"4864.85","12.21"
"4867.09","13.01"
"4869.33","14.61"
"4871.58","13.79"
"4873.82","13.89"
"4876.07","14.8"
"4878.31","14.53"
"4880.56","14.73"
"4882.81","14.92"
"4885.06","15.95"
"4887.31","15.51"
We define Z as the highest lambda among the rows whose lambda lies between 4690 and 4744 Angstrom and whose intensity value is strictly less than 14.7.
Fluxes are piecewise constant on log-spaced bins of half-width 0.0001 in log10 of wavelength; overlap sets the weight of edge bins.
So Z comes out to 4732.27 Angstrom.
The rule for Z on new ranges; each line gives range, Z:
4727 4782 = 4771.66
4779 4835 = 4833.59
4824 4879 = 4878.31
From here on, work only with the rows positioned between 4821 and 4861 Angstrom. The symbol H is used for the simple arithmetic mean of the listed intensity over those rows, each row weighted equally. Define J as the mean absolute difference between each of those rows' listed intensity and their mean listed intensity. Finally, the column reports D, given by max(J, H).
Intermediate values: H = 15.0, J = 1.16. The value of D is 15.0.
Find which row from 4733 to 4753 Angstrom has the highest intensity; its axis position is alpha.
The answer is 4745.36 Angstrom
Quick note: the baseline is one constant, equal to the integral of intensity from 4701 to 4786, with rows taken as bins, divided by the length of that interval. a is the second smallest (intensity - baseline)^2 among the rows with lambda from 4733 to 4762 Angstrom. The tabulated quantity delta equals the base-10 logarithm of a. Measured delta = -2.24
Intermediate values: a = 0.006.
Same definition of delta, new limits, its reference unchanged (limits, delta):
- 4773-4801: -1.62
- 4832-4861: -1.81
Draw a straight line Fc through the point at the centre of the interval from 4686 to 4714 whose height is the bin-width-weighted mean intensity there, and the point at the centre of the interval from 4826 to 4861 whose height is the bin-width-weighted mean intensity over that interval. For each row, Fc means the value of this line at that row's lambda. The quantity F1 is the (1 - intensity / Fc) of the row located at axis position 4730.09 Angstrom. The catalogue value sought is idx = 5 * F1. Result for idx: 1.26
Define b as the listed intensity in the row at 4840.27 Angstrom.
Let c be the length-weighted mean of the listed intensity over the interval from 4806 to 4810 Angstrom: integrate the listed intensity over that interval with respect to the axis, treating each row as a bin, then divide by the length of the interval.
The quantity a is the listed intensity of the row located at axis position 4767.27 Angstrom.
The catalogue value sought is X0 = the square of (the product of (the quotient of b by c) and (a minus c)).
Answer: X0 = 1.1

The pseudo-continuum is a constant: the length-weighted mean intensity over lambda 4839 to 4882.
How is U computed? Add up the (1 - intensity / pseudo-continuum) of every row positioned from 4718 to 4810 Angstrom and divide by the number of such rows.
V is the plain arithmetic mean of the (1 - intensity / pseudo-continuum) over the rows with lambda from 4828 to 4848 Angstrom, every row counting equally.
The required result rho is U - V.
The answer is -0.006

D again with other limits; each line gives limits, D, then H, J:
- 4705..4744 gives 14.4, 14.4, 1.58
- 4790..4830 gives 15.9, 15.9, 0.54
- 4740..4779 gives 15.6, 15.6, 1.22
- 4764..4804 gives 15.5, 15.5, 0.71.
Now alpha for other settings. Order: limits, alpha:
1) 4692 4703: 4695.37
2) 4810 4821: 4813.60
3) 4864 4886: 4885.06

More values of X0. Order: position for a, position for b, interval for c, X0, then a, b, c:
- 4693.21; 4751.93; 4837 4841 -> 3.2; 17.13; 13.34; 15.1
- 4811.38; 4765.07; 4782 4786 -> 0.2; 15.76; 13.97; 15.3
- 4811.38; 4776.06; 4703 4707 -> 4.7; 15.76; 15.46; 13.8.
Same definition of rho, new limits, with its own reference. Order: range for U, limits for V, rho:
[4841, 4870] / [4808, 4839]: 0.128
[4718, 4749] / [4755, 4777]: -0.056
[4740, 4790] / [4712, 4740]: -0.056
